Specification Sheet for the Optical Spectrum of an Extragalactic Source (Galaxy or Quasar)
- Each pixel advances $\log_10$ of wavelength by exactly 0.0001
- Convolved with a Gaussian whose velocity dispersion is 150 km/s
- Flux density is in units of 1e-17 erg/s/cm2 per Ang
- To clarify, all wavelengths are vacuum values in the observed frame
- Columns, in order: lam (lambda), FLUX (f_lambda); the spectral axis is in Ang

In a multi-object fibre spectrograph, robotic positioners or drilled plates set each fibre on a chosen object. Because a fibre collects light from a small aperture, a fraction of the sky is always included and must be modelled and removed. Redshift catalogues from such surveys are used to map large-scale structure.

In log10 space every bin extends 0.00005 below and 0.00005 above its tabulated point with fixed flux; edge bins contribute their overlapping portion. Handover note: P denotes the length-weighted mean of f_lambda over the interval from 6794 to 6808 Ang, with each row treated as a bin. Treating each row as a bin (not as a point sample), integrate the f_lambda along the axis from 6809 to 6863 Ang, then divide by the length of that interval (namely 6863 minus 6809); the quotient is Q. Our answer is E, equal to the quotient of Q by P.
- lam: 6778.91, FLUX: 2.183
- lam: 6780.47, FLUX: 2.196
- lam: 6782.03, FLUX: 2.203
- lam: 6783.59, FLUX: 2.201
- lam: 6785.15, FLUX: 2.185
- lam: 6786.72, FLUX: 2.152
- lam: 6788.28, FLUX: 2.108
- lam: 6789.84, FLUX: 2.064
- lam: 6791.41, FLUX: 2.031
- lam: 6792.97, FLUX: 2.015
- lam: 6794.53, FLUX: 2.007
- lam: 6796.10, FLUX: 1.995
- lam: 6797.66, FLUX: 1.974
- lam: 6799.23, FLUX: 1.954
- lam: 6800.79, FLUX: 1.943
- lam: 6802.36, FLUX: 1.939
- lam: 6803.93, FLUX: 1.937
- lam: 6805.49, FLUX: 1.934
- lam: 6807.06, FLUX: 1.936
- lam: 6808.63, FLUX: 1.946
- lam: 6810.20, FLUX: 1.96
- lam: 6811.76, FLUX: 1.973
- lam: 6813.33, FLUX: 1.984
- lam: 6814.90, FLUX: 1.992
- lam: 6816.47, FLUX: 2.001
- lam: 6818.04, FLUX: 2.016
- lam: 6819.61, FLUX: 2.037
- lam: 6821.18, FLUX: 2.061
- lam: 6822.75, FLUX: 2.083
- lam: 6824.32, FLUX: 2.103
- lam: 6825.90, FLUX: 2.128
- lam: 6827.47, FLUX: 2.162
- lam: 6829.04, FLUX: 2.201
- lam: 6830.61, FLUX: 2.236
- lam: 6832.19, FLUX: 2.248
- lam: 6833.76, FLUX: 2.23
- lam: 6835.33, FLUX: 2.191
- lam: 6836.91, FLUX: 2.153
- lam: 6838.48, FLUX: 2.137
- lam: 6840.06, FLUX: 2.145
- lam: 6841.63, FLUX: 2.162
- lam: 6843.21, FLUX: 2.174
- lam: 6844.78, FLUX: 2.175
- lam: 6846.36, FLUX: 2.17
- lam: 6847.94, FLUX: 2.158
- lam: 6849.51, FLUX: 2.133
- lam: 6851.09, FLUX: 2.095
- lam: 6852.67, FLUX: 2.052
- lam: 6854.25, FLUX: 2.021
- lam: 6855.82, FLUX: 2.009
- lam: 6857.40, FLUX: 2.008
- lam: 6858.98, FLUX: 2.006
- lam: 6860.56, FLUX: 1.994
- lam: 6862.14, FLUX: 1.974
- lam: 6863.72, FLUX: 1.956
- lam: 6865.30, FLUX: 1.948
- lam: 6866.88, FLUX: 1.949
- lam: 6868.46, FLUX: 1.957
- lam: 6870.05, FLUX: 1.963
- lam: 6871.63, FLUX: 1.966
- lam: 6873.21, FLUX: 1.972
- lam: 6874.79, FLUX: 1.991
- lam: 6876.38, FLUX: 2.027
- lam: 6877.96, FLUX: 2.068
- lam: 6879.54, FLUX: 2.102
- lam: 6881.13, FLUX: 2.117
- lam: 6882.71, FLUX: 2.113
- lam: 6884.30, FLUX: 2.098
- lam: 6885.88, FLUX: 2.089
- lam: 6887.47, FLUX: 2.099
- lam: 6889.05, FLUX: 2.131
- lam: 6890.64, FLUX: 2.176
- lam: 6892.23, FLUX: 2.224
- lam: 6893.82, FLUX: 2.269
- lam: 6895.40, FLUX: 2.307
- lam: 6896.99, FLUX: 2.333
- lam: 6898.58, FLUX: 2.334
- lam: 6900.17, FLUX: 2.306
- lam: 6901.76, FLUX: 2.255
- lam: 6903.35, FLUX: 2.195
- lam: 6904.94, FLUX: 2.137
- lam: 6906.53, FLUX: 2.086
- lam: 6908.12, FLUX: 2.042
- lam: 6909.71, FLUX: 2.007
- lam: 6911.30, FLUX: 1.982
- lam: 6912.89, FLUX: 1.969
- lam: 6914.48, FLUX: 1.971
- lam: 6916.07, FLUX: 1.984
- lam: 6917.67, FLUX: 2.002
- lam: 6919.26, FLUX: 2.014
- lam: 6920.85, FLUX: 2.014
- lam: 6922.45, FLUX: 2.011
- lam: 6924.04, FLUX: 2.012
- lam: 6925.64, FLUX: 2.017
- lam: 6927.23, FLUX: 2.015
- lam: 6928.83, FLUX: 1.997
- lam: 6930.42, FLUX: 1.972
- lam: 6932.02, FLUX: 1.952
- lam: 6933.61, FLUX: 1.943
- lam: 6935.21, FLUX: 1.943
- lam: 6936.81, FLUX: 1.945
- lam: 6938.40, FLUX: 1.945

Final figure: 1.07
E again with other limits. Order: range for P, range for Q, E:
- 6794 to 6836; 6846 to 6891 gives 1.00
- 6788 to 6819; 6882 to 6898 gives 1.10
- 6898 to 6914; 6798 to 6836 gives 0.96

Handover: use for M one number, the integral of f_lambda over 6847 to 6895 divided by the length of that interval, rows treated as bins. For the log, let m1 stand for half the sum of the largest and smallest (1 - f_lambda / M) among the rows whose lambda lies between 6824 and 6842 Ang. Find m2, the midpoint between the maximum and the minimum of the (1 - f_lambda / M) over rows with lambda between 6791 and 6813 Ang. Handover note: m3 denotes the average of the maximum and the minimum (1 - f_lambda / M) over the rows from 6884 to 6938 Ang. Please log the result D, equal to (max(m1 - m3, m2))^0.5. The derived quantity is 0.19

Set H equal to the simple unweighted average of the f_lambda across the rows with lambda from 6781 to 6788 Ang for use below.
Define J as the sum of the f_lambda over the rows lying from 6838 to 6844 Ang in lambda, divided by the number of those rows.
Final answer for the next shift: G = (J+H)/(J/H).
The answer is 4.40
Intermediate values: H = 2.19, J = 2.15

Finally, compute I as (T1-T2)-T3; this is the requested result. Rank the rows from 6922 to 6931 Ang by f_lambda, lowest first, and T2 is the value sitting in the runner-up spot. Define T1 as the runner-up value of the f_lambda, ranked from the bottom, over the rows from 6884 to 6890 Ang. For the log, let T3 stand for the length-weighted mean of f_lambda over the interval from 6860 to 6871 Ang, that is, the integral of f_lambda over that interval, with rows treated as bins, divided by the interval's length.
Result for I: -1.86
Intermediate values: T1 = 2.098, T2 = 1.997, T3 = 1.96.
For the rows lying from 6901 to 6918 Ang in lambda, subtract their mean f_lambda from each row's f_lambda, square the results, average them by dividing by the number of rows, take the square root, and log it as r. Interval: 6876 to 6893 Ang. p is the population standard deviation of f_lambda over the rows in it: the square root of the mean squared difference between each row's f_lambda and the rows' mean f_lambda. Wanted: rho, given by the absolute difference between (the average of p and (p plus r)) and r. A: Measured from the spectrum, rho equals 0.003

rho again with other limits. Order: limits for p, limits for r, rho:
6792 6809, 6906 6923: 0.013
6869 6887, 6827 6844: 0.042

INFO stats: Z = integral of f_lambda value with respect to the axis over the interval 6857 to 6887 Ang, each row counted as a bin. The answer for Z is 60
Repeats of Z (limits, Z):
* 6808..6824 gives 32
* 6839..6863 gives 50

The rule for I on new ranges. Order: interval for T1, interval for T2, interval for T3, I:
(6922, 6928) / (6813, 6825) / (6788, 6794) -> -2.03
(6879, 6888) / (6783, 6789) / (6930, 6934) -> -2.01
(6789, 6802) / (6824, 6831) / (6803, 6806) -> -2.11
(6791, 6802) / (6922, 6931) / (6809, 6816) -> -2.02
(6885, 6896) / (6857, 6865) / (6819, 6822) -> -1.93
